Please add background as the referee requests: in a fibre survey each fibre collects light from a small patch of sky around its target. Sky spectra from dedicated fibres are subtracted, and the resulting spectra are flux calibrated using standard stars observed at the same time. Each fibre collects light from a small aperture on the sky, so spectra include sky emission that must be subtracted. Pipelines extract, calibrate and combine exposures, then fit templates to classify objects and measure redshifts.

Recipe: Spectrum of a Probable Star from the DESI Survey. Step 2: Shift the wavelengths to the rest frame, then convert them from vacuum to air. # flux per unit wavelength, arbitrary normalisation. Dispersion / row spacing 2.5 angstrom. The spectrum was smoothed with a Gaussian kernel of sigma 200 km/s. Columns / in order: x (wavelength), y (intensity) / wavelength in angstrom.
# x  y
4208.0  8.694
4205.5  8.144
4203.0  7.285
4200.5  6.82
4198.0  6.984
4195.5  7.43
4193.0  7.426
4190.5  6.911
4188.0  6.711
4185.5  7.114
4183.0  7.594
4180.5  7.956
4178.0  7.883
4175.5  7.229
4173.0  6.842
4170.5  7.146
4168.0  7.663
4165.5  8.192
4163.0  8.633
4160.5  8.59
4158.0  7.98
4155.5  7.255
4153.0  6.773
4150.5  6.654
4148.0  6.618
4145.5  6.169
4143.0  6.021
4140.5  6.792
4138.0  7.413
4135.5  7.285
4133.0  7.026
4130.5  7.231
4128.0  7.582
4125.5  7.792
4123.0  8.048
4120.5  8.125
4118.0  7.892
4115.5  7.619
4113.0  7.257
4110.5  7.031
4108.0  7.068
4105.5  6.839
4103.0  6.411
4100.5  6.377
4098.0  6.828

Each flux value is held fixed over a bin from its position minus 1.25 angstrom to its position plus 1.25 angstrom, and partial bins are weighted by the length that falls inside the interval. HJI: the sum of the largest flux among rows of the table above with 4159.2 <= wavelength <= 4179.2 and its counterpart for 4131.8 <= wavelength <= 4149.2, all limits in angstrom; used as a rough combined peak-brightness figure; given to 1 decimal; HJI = 16.0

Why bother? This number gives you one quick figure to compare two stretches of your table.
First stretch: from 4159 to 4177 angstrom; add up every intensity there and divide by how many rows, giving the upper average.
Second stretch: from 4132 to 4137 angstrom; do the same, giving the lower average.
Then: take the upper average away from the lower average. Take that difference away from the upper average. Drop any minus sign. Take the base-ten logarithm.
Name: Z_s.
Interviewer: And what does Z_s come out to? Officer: 0.922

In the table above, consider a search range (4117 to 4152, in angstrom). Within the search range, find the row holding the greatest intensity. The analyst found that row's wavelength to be 4120.5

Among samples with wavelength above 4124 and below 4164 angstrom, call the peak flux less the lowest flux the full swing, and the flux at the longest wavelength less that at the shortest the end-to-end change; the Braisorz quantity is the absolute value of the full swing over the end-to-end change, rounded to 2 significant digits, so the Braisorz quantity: 3.1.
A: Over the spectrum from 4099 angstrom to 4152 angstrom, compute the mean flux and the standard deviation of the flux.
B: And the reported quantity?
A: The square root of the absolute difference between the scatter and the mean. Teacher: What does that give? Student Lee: 2.55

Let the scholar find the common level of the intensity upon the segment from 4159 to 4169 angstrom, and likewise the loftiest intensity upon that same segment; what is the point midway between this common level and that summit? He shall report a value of 8.5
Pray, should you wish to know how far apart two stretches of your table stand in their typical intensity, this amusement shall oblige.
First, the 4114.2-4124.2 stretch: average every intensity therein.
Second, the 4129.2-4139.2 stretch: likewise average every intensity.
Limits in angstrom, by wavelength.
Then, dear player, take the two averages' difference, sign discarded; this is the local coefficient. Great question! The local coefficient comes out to 0.7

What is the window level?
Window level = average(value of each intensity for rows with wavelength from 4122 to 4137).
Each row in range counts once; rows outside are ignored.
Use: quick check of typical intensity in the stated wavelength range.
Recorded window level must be 7.5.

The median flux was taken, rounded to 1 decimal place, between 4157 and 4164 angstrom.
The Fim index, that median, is 8.6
